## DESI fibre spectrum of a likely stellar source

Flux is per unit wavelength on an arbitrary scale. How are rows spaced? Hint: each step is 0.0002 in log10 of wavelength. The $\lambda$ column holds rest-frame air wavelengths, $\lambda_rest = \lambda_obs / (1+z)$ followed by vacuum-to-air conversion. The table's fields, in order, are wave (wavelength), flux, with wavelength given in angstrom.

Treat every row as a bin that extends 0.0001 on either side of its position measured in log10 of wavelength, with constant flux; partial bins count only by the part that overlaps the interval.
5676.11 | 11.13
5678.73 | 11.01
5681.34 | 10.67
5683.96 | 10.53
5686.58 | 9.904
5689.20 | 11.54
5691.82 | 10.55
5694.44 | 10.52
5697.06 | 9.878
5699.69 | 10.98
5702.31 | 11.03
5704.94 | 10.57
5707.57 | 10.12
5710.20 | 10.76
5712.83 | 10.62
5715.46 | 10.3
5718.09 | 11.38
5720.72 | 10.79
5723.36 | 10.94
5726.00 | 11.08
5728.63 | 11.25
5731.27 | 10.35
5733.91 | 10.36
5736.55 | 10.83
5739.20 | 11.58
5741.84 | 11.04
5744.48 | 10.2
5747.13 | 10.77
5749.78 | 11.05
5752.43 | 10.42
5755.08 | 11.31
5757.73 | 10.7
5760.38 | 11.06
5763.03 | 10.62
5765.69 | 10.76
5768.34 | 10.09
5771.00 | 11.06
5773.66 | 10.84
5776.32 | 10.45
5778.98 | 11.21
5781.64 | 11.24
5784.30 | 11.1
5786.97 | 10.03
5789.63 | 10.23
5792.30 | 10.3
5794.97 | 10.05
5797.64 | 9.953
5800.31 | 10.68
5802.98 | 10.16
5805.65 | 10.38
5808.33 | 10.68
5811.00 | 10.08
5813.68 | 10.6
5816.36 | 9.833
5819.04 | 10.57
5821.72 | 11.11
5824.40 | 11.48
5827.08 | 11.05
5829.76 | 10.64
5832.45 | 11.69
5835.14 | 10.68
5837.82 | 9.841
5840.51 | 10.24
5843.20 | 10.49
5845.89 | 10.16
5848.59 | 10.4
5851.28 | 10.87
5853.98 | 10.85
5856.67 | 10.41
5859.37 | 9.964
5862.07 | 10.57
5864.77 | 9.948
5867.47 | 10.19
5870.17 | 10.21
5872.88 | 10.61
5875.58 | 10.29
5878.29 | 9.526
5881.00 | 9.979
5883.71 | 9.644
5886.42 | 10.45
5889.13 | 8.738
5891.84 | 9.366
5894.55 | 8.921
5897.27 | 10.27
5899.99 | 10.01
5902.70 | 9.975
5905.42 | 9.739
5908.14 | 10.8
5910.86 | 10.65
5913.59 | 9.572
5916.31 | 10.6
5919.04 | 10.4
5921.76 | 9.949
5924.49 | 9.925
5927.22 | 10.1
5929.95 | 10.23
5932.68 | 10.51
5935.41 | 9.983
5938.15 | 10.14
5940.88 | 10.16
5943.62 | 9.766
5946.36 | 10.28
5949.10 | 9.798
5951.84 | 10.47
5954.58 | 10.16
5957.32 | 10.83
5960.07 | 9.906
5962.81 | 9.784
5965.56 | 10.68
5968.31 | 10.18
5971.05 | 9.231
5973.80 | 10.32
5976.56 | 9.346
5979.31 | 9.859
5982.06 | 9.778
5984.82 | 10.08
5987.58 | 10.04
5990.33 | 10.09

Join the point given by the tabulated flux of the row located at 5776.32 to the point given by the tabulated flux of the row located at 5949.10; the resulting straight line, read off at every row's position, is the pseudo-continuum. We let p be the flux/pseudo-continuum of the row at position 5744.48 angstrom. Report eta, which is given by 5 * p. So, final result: 4.82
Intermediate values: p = 0.96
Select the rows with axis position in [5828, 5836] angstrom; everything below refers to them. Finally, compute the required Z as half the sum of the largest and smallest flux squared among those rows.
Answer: 125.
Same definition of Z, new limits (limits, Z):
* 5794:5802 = 107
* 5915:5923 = 106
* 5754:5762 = 121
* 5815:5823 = 110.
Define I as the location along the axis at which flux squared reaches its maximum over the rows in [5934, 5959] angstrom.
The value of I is 5957.32 angstrom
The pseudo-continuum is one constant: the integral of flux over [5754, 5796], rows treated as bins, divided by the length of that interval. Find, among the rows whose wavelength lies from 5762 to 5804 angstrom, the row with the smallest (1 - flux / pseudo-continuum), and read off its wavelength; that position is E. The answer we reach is 5781.64 angstrom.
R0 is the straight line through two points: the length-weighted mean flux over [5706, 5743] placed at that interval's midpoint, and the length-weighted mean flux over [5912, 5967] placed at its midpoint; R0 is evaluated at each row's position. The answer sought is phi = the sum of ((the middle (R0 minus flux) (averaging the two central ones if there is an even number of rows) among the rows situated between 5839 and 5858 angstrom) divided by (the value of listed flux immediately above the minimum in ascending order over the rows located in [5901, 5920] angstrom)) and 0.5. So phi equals 0.500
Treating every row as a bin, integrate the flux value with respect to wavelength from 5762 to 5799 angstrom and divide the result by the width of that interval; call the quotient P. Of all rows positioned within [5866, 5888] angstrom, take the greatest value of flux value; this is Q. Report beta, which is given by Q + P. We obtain 21.2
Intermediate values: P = 10.6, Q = 10.61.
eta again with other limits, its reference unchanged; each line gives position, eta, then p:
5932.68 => 5.33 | 1.07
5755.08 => 5.37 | 1.07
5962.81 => 5.02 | 1.00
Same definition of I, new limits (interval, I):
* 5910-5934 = 5910.86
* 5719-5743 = 5739.20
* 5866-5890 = 5872.88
